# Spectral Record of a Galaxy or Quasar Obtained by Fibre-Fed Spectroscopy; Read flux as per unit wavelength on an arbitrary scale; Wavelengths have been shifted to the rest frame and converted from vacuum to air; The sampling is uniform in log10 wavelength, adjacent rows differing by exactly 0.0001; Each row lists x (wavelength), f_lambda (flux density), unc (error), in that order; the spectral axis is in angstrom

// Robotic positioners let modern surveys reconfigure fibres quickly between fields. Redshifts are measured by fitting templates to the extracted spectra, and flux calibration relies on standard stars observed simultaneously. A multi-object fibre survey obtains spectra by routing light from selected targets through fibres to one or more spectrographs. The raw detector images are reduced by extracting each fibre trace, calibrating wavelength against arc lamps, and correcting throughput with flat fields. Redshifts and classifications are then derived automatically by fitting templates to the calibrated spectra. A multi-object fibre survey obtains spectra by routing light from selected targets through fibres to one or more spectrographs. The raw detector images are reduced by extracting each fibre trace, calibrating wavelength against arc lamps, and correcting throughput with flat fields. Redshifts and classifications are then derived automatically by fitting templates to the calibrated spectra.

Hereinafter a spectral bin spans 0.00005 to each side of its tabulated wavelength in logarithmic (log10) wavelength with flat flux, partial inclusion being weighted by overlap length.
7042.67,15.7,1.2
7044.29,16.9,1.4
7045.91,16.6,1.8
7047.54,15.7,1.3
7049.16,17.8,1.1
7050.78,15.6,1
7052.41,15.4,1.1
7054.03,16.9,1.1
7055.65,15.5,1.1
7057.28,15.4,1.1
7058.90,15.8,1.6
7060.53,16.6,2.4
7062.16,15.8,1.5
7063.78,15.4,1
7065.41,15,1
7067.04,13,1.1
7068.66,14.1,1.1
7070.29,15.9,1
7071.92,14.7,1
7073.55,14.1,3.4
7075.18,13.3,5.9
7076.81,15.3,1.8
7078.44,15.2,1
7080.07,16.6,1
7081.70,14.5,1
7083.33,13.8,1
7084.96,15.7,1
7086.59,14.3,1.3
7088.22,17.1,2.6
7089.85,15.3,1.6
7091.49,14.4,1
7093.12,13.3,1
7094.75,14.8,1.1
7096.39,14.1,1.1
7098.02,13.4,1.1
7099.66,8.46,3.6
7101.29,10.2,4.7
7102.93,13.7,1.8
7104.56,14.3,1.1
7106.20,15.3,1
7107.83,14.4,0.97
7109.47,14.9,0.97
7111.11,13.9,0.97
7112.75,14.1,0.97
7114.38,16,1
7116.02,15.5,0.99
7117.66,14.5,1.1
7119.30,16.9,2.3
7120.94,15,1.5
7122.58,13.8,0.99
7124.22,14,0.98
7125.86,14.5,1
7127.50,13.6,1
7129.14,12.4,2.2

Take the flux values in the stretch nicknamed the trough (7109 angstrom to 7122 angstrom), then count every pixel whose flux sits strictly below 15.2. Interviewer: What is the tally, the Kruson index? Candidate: 5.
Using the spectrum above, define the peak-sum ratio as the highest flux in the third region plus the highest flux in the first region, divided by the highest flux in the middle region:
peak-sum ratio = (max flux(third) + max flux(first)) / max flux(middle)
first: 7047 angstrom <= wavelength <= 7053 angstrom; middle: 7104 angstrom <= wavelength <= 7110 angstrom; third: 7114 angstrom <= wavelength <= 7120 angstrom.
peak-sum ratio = 2.27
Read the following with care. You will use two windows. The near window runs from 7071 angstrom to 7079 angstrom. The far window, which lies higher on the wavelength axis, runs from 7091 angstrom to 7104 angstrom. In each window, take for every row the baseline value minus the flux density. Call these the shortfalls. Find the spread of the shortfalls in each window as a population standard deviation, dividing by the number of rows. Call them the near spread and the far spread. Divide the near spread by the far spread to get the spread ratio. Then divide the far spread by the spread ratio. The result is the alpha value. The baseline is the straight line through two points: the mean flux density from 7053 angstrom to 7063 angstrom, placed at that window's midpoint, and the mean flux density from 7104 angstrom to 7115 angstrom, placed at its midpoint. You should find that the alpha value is 5.5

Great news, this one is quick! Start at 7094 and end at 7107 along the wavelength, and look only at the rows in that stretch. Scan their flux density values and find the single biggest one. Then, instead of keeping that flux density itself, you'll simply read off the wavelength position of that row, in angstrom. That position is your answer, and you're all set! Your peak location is 7106.20 angstrom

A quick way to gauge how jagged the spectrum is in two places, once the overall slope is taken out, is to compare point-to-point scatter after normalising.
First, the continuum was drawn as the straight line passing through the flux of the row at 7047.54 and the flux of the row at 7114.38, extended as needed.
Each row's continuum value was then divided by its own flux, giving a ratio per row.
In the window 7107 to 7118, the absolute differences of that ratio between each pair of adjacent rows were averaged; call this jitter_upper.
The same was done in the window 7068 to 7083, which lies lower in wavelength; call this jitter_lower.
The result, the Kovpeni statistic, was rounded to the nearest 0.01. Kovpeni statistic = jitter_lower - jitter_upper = 0.03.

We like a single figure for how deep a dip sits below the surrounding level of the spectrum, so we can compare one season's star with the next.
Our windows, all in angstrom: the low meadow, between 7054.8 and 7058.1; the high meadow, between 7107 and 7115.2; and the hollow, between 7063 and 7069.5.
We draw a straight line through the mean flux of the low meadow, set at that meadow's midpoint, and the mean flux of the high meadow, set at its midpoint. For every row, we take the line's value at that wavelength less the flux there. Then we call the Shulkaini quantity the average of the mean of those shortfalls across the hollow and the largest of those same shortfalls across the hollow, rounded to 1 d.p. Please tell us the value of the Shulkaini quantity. 1.6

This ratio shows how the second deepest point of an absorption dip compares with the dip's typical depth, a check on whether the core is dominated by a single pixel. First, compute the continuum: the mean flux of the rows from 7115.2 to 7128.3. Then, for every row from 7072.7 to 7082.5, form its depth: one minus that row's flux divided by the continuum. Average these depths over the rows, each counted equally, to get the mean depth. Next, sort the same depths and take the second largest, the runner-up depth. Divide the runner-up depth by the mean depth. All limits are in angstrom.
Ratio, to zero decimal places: -6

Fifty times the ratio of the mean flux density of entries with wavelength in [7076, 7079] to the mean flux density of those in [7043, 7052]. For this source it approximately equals 46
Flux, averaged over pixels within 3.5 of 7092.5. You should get 14.4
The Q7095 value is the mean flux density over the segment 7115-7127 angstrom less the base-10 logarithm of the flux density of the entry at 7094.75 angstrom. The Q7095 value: 13.7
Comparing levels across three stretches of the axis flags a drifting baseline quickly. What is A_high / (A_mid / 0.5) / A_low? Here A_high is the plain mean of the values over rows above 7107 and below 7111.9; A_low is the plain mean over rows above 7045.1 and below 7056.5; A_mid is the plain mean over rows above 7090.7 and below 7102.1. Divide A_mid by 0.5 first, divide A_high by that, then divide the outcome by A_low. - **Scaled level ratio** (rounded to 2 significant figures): 0.035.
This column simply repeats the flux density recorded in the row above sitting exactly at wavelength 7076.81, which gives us 15.3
